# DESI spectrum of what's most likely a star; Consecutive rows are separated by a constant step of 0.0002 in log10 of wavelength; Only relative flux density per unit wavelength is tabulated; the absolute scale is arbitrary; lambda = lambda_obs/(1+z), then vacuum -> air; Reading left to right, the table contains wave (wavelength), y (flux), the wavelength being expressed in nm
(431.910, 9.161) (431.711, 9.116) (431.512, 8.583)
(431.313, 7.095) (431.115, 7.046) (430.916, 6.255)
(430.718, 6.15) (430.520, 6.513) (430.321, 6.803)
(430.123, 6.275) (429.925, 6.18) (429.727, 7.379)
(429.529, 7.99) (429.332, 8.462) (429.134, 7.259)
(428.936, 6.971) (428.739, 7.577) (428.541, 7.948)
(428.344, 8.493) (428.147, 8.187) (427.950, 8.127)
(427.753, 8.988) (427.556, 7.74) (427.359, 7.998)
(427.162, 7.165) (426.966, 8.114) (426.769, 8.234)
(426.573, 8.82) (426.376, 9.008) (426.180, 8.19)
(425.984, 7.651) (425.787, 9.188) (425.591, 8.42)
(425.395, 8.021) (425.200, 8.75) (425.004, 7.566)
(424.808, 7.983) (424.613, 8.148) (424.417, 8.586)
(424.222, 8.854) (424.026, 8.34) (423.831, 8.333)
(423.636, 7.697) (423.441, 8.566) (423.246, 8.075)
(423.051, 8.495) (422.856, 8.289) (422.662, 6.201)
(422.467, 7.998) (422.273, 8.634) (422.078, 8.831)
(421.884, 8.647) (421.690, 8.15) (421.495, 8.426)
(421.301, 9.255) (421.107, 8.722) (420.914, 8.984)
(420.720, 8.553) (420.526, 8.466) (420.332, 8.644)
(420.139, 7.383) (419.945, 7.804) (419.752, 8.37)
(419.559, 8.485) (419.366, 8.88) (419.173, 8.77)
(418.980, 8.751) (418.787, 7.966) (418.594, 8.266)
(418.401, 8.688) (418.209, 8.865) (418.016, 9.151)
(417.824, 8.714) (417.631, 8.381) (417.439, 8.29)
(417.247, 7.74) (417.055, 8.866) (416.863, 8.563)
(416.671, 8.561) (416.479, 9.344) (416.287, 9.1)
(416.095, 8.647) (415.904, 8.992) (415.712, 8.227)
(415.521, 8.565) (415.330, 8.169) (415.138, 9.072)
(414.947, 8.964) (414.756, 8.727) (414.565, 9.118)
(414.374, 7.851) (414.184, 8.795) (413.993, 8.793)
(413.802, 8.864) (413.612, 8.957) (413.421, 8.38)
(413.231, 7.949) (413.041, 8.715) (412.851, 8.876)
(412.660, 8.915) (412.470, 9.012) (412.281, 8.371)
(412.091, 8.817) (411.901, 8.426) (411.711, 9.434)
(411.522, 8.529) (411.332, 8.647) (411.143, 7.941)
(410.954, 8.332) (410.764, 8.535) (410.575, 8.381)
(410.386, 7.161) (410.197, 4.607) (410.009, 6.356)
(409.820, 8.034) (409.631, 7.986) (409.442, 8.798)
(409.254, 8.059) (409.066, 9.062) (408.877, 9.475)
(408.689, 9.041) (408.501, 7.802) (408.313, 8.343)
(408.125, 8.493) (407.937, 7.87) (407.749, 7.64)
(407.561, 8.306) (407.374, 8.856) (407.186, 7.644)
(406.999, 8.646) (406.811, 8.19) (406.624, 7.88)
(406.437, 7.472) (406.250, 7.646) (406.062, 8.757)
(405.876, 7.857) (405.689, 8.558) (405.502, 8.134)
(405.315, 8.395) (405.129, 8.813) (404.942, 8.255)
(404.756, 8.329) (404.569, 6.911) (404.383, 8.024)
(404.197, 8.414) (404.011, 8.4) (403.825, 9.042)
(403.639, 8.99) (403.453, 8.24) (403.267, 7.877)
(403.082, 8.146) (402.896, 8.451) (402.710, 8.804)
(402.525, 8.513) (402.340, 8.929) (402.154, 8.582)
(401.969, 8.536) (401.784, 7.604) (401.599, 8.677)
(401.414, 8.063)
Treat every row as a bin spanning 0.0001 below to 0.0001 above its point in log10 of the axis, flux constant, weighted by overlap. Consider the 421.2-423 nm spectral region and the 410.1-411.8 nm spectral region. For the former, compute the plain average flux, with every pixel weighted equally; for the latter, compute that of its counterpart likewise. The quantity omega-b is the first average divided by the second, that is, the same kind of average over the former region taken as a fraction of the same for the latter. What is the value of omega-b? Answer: 1.04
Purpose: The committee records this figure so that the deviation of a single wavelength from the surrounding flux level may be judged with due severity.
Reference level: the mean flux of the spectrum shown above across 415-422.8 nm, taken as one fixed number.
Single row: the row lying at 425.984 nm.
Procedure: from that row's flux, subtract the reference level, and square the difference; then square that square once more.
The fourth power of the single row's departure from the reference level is 0.53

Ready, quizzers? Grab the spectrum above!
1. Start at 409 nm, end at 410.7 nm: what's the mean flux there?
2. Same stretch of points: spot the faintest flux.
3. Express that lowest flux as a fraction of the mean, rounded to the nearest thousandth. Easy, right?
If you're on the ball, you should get 0.606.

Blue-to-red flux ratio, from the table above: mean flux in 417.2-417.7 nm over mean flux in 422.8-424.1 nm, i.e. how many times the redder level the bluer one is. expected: 0.99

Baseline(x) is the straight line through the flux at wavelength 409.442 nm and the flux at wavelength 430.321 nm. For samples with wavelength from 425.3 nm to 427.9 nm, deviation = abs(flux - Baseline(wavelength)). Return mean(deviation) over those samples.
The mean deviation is 1.11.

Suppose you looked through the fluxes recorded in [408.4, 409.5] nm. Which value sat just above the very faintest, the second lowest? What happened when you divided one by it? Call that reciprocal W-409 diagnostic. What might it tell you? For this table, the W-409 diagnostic 0.124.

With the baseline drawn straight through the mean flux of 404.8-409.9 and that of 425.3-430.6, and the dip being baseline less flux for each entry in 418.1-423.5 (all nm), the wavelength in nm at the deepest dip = 422.662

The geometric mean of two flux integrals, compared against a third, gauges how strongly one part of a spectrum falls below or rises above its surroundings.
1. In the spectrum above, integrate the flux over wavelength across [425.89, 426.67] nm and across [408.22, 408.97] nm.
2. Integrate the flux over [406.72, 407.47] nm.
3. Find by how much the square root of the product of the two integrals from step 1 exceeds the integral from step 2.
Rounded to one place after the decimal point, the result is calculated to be 0.3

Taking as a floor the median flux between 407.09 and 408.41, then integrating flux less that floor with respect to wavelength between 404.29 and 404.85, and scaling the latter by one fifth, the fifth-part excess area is -0.062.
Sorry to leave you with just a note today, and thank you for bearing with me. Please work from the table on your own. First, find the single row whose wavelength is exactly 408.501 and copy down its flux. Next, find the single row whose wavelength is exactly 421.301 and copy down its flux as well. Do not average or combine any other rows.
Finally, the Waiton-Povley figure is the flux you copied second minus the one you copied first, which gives 1.5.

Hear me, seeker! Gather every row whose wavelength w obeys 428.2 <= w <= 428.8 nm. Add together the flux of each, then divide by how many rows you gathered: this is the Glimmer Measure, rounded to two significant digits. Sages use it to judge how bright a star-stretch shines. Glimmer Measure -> 8.0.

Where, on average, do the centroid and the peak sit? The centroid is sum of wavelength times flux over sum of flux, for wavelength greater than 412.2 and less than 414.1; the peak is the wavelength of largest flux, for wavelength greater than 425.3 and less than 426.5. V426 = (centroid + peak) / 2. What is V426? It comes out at 419.46 nm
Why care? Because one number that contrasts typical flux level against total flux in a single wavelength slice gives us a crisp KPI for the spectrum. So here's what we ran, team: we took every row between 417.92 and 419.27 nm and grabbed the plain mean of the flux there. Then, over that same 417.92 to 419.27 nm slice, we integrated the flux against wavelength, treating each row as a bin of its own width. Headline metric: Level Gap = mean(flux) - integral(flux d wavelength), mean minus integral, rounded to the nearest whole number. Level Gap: -3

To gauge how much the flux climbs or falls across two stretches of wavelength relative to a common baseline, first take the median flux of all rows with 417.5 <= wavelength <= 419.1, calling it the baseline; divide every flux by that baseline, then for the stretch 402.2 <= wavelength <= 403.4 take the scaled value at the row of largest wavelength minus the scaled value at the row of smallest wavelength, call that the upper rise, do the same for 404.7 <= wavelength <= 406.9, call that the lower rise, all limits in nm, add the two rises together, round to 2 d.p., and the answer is -0.14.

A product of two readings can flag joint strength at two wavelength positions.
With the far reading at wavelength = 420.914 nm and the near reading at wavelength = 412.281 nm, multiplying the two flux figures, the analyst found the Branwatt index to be 75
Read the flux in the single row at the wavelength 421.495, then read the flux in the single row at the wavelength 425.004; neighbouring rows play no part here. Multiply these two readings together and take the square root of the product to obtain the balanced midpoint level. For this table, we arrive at 7.98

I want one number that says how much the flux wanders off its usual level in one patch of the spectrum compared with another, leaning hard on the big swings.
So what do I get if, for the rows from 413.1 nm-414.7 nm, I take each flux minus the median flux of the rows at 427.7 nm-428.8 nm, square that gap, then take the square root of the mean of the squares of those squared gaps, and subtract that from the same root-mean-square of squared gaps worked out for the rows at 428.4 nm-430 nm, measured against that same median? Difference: 1.0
